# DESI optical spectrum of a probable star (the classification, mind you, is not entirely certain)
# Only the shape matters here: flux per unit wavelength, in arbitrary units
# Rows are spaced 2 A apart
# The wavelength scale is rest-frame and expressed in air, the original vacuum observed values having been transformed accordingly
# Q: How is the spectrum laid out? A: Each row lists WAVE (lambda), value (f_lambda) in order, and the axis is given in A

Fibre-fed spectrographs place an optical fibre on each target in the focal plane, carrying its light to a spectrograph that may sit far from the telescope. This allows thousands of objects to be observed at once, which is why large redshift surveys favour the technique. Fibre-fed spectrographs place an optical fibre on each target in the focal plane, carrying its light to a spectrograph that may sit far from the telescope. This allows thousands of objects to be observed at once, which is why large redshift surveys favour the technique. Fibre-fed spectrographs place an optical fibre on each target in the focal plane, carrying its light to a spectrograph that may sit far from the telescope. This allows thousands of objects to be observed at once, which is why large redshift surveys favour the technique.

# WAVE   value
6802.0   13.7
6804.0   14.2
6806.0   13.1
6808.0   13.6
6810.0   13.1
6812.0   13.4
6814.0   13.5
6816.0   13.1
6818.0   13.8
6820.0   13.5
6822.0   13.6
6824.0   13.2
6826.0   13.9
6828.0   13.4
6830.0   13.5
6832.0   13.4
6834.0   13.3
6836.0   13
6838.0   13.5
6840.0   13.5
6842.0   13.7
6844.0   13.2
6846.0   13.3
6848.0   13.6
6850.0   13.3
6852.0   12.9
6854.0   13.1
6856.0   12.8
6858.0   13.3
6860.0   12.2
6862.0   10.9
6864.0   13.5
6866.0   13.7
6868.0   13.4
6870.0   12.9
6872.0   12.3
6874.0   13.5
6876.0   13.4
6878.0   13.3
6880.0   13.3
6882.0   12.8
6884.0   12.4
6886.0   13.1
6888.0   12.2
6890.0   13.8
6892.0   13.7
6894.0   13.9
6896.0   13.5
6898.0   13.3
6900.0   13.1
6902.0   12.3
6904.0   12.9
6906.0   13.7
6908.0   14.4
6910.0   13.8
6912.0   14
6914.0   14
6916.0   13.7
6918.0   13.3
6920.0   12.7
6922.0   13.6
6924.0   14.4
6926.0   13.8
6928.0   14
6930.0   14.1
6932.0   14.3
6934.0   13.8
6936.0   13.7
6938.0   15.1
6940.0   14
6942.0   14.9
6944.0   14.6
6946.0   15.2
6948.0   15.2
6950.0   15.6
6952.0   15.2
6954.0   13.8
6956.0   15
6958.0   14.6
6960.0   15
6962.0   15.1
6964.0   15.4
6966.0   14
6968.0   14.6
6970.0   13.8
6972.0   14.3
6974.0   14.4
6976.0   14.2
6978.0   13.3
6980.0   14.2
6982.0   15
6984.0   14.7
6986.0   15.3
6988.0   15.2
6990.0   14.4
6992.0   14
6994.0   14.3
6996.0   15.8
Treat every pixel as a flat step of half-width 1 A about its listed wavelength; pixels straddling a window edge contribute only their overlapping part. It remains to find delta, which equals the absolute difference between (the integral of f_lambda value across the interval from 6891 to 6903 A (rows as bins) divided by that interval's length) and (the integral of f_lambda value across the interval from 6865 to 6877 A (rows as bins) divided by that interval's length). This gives 0.1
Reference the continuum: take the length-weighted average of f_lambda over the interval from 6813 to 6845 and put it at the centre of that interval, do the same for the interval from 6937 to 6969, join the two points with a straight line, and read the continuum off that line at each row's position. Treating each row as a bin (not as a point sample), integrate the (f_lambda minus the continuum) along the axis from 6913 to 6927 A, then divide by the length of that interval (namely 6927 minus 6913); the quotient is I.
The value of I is -0.8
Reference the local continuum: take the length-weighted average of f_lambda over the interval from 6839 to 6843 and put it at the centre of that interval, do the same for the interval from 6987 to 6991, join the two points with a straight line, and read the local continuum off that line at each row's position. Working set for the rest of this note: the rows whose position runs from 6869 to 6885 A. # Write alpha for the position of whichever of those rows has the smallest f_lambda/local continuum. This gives 6872.0 A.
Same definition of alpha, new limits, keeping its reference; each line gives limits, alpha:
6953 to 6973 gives 6970.0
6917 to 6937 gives 6920.0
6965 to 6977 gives 6970.0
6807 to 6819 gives 6816.0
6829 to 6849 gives 6836.0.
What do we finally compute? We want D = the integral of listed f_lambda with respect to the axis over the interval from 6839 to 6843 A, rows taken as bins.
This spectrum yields 54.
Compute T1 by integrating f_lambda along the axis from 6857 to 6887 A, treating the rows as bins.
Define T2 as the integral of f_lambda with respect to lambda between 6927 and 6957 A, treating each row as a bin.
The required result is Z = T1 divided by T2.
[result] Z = 0.89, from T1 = 388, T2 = 437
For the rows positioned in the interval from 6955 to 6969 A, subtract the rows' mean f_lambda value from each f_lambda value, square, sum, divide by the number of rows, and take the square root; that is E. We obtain 0.42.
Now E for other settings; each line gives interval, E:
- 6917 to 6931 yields 0.52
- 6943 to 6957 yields 0.54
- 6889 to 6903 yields 0.51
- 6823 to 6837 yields 0.26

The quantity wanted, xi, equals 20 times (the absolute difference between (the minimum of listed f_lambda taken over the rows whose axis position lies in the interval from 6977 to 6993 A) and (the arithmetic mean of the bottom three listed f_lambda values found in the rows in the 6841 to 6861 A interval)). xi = 13.3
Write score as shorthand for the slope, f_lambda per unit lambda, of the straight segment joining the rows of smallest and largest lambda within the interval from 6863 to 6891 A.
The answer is 0.012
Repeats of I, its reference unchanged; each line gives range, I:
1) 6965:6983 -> -0.9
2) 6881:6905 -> -1.1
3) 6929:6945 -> -0.3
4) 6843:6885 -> -0.8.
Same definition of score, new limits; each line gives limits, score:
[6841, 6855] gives -0.050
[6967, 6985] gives 0.006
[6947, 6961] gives -0.017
